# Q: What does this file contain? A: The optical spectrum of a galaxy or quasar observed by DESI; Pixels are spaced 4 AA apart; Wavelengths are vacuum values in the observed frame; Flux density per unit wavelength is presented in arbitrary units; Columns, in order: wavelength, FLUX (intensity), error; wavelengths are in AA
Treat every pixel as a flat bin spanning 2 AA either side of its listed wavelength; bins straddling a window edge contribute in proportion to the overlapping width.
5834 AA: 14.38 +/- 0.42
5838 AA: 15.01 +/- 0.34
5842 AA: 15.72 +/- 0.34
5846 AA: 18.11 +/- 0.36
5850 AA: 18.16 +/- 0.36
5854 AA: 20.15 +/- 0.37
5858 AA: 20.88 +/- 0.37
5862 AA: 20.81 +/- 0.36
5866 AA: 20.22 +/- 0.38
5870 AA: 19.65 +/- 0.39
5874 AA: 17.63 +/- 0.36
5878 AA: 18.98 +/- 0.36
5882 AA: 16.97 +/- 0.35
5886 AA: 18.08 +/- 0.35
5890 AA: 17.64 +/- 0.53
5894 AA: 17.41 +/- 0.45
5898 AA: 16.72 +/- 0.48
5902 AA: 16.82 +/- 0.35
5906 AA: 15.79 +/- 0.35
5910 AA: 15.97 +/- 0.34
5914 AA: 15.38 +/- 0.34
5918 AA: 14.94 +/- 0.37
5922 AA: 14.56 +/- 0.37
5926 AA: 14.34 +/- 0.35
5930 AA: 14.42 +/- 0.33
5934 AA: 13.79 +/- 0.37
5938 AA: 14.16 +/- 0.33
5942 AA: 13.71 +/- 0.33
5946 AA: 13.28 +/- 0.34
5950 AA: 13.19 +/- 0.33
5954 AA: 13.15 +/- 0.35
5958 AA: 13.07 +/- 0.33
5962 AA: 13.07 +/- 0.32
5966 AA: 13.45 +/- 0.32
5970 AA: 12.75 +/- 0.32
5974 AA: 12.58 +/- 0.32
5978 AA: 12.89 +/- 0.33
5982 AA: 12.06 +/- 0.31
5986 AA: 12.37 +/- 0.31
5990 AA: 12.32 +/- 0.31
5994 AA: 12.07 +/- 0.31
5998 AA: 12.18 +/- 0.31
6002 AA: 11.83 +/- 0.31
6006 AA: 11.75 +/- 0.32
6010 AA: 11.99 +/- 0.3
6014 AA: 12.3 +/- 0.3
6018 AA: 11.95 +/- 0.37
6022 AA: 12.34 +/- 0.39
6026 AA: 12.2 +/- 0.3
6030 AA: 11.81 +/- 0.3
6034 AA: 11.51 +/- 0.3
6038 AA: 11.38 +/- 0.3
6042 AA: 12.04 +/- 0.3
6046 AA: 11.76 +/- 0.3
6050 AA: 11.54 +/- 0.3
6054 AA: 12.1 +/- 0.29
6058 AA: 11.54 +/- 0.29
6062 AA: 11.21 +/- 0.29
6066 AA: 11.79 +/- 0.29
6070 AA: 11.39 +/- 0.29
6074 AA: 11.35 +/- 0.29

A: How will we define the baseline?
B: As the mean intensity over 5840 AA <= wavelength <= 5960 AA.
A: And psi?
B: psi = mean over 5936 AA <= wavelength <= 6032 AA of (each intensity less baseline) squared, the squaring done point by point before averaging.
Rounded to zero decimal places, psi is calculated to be 15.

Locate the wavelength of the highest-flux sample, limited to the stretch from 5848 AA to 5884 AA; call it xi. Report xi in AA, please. 5858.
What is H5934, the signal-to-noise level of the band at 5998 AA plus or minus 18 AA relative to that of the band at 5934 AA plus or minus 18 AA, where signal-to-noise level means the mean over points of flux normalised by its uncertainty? 0.97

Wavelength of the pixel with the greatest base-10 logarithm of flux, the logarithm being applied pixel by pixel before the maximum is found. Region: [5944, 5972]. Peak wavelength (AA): 5966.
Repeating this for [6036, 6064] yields 6054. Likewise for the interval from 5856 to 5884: 5858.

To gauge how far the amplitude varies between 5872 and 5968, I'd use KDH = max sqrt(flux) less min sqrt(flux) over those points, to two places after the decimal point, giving 0.74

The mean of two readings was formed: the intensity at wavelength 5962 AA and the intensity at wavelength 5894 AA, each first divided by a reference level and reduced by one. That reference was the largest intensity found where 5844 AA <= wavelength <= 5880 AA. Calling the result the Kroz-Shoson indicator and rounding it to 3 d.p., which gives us -0.270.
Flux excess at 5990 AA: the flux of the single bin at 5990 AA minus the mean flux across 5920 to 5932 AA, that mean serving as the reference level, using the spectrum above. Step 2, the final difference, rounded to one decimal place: -2.1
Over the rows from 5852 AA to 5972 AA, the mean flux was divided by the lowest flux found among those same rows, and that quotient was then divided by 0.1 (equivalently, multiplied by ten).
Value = 12.6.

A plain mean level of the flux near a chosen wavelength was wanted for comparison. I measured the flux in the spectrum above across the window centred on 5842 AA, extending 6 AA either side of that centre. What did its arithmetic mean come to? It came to 16.3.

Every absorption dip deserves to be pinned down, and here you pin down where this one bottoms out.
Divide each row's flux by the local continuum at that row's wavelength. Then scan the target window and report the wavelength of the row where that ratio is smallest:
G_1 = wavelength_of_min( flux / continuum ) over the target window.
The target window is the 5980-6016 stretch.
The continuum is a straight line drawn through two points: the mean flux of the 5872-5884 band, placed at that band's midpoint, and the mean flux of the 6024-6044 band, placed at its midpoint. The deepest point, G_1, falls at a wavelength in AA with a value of 5982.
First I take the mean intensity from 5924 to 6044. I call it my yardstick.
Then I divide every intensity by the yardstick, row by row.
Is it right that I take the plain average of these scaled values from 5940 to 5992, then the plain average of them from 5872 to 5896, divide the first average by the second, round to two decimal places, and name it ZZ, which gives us 0.73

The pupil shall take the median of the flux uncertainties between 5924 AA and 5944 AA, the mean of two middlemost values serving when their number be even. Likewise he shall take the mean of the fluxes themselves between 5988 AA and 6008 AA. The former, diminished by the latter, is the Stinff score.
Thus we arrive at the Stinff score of -11.7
